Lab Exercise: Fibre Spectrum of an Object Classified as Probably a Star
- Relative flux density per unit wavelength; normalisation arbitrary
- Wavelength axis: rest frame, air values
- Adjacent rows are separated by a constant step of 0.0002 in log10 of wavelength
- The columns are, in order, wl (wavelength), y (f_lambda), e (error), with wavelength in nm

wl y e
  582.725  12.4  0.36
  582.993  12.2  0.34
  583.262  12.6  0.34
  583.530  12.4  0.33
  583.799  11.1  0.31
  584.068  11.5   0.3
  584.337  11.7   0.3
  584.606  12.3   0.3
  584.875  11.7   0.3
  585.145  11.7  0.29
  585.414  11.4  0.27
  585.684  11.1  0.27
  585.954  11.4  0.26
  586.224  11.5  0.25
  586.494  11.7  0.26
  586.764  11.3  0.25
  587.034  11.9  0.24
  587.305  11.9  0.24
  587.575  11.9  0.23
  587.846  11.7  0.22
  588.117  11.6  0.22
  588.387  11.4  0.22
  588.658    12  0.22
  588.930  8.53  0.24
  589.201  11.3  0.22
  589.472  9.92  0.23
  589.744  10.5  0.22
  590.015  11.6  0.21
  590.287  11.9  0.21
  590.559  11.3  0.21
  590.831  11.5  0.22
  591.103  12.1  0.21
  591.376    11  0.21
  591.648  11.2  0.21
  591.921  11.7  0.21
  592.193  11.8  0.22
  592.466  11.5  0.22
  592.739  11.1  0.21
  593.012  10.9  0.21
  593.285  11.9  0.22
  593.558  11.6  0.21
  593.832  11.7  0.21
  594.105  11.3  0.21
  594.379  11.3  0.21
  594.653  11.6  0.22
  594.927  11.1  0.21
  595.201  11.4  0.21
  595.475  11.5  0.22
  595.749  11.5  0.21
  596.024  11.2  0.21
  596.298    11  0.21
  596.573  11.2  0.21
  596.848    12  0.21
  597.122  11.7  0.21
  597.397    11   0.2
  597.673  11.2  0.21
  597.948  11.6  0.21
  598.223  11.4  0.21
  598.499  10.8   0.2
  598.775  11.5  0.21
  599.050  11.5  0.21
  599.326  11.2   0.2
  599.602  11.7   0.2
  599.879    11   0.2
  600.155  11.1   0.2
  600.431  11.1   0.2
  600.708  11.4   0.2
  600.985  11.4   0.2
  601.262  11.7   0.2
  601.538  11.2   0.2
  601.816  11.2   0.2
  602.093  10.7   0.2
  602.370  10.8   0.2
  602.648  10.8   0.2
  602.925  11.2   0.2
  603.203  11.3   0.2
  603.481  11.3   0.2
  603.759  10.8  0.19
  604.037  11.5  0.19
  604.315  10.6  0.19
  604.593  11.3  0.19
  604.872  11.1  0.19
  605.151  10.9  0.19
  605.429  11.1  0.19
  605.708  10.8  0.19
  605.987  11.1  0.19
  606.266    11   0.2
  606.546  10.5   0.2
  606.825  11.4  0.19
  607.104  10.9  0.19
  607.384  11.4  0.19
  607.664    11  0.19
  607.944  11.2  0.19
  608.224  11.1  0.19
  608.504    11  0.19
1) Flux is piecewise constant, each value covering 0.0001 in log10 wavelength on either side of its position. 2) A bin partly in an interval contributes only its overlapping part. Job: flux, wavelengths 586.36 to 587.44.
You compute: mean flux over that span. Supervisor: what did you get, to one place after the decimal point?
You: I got 11.7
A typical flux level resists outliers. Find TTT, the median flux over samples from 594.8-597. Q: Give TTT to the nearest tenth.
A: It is 11.3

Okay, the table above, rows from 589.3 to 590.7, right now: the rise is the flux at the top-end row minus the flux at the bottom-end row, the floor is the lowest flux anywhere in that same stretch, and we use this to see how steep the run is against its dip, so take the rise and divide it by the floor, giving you 0.14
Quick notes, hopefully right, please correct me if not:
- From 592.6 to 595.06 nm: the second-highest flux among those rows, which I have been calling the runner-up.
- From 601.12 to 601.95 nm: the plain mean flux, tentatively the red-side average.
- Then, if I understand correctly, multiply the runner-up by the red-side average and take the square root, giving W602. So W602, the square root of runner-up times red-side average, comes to 11.53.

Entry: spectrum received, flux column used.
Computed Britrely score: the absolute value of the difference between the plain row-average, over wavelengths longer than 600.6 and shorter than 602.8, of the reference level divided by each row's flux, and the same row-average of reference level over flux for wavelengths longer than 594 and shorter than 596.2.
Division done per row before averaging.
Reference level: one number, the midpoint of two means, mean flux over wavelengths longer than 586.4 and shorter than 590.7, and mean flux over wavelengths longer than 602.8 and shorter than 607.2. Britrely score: 0.019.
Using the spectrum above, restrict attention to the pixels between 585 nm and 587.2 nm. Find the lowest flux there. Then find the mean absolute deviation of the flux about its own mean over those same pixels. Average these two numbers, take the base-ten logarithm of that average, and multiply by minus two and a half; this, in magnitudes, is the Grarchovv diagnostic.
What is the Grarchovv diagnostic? -1.880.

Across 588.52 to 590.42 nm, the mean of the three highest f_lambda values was 11.8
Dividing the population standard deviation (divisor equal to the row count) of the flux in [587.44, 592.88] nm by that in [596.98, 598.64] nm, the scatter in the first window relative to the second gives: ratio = 2.5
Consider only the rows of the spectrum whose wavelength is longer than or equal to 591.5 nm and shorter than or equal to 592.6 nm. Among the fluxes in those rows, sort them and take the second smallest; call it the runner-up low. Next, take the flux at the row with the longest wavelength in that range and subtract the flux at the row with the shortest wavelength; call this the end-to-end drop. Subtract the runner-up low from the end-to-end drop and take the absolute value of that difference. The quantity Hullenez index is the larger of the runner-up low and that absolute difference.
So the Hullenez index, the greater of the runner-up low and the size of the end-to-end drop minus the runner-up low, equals 11.5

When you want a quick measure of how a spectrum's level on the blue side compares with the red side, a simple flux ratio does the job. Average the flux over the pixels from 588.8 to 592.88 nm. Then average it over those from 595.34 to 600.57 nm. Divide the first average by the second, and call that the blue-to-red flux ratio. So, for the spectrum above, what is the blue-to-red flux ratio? 0.98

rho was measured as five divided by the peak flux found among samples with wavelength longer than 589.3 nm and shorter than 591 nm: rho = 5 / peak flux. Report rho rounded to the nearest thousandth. 0.420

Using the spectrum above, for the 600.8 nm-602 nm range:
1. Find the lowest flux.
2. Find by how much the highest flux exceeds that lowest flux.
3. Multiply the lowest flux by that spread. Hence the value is 5.6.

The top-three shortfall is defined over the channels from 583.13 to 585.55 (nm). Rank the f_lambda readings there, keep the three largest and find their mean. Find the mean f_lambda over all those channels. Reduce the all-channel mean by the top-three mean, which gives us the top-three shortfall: -0.61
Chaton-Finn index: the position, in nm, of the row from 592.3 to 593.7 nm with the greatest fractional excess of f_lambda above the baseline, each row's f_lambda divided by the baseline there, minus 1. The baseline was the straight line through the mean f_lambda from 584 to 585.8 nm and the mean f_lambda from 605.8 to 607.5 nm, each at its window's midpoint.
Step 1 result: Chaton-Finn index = 593.285 nm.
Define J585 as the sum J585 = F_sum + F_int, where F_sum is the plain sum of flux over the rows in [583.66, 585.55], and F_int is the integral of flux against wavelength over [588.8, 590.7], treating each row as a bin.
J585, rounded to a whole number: 102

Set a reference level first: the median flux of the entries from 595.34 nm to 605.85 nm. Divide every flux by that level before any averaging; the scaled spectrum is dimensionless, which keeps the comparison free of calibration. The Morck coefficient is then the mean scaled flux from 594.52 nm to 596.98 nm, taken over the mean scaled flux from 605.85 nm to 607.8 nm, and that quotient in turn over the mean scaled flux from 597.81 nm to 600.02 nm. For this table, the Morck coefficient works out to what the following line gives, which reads 1.02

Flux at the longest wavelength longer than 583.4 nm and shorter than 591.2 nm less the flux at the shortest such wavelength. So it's -0.30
